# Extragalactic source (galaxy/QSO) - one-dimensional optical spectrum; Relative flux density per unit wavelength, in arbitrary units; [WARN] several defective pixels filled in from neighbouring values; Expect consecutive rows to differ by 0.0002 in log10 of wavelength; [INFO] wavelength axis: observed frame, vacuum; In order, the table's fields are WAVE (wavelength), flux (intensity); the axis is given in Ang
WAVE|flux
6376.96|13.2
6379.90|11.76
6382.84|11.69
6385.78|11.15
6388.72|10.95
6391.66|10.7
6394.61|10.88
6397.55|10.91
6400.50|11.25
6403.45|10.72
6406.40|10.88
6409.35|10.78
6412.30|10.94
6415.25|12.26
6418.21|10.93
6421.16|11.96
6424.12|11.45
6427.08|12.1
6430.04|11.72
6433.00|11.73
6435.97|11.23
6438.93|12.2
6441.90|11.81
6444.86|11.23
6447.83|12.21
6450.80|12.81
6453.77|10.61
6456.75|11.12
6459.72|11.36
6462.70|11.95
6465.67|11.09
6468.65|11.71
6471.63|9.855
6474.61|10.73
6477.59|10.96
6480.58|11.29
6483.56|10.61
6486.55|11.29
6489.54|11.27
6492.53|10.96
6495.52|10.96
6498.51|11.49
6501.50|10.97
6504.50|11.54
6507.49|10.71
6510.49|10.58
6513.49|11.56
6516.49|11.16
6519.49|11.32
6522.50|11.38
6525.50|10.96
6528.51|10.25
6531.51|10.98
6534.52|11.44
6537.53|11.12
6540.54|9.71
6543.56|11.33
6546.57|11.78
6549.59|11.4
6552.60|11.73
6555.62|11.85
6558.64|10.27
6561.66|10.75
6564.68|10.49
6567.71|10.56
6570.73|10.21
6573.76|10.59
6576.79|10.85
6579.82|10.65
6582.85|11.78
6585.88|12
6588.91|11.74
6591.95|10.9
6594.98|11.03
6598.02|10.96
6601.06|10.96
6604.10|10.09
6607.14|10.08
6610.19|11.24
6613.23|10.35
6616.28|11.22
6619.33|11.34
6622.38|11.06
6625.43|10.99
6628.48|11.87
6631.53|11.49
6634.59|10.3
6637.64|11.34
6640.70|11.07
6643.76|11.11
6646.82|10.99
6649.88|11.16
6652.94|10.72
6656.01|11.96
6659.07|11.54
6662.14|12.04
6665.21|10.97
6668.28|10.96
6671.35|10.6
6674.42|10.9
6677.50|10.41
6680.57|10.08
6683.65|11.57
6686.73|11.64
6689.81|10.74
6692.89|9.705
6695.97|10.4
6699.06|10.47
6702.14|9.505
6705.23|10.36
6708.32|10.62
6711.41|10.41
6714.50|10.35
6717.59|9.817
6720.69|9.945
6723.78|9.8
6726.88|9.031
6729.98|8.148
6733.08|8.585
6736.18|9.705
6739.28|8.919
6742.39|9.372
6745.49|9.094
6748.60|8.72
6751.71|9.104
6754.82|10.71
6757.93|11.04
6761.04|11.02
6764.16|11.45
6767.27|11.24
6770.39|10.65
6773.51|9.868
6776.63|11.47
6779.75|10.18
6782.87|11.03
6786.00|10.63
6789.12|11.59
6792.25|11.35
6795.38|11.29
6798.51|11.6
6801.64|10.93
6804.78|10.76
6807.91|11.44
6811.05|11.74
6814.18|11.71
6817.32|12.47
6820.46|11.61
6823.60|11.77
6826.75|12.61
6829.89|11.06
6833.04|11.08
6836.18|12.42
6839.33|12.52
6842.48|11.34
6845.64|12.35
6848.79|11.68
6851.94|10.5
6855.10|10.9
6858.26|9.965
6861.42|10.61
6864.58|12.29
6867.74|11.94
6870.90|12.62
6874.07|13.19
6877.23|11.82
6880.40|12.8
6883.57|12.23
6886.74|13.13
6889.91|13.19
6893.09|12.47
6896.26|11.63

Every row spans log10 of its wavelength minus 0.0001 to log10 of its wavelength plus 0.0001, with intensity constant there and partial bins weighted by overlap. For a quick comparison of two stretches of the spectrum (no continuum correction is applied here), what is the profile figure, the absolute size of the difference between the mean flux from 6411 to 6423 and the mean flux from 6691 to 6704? 1.5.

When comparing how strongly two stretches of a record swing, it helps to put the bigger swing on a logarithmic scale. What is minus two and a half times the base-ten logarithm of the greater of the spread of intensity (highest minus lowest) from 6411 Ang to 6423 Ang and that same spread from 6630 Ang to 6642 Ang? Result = -0.3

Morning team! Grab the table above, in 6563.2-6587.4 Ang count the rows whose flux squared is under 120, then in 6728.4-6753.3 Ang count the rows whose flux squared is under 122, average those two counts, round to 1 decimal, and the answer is 7.0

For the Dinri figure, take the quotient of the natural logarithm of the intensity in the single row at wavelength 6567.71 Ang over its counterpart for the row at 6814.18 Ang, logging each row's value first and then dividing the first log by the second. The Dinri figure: 0.96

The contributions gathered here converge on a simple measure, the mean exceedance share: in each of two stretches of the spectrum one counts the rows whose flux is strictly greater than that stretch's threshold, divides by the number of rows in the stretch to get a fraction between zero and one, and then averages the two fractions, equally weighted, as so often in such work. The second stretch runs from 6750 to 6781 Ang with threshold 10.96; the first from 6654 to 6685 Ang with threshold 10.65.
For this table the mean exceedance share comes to 0.6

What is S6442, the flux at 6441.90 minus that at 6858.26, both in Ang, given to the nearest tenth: 1.8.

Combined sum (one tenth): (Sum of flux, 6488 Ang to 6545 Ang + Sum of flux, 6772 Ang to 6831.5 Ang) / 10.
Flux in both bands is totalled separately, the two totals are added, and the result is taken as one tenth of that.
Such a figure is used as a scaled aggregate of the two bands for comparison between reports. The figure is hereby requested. 42.5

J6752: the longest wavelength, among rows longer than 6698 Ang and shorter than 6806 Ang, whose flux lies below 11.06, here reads 6804.78 Ang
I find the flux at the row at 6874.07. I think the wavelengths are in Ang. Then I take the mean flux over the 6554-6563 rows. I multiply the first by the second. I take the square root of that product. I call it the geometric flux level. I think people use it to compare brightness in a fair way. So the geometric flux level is 12.0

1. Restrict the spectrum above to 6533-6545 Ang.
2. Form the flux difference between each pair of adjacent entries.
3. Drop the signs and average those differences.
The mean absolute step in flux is 1.1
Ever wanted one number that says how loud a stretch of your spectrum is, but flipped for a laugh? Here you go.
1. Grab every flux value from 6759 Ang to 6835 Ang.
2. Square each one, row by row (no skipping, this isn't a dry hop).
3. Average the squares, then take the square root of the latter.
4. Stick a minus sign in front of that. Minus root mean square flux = -11.3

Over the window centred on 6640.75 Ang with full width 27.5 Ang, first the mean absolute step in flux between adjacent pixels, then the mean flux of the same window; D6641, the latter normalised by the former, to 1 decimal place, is 24.4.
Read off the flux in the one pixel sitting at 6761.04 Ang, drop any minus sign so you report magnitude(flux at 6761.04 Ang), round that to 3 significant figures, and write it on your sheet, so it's 11.0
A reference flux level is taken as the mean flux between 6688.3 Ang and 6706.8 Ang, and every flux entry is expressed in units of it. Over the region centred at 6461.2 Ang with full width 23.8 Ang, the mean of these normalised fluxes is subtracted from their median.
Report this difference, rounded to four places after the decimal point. -0.0072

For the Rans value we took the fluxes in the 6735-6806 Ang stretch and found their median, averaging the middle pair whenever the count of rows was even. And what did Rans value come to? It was 10.76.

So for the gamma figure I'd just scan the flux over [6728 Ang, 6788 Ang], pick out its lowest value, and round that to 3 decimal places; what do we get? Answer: 8.148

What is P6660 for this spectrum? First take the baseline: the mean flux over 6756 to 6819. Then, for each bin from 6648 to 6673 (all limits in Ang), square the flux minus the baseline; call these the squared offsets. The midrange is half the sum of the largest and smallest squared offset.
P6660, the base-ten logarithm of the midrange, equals -0.42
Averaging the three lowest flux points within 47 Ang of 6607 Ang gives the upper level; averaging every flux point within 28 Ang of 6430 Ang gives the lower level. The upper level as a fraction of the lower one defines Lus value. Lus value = 0.88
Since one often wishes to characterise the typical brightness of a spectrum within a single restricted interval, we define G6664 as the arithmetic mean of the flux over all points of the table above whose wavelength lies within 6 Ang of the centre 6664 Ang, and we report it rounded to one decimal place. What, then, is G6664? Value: 11.4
